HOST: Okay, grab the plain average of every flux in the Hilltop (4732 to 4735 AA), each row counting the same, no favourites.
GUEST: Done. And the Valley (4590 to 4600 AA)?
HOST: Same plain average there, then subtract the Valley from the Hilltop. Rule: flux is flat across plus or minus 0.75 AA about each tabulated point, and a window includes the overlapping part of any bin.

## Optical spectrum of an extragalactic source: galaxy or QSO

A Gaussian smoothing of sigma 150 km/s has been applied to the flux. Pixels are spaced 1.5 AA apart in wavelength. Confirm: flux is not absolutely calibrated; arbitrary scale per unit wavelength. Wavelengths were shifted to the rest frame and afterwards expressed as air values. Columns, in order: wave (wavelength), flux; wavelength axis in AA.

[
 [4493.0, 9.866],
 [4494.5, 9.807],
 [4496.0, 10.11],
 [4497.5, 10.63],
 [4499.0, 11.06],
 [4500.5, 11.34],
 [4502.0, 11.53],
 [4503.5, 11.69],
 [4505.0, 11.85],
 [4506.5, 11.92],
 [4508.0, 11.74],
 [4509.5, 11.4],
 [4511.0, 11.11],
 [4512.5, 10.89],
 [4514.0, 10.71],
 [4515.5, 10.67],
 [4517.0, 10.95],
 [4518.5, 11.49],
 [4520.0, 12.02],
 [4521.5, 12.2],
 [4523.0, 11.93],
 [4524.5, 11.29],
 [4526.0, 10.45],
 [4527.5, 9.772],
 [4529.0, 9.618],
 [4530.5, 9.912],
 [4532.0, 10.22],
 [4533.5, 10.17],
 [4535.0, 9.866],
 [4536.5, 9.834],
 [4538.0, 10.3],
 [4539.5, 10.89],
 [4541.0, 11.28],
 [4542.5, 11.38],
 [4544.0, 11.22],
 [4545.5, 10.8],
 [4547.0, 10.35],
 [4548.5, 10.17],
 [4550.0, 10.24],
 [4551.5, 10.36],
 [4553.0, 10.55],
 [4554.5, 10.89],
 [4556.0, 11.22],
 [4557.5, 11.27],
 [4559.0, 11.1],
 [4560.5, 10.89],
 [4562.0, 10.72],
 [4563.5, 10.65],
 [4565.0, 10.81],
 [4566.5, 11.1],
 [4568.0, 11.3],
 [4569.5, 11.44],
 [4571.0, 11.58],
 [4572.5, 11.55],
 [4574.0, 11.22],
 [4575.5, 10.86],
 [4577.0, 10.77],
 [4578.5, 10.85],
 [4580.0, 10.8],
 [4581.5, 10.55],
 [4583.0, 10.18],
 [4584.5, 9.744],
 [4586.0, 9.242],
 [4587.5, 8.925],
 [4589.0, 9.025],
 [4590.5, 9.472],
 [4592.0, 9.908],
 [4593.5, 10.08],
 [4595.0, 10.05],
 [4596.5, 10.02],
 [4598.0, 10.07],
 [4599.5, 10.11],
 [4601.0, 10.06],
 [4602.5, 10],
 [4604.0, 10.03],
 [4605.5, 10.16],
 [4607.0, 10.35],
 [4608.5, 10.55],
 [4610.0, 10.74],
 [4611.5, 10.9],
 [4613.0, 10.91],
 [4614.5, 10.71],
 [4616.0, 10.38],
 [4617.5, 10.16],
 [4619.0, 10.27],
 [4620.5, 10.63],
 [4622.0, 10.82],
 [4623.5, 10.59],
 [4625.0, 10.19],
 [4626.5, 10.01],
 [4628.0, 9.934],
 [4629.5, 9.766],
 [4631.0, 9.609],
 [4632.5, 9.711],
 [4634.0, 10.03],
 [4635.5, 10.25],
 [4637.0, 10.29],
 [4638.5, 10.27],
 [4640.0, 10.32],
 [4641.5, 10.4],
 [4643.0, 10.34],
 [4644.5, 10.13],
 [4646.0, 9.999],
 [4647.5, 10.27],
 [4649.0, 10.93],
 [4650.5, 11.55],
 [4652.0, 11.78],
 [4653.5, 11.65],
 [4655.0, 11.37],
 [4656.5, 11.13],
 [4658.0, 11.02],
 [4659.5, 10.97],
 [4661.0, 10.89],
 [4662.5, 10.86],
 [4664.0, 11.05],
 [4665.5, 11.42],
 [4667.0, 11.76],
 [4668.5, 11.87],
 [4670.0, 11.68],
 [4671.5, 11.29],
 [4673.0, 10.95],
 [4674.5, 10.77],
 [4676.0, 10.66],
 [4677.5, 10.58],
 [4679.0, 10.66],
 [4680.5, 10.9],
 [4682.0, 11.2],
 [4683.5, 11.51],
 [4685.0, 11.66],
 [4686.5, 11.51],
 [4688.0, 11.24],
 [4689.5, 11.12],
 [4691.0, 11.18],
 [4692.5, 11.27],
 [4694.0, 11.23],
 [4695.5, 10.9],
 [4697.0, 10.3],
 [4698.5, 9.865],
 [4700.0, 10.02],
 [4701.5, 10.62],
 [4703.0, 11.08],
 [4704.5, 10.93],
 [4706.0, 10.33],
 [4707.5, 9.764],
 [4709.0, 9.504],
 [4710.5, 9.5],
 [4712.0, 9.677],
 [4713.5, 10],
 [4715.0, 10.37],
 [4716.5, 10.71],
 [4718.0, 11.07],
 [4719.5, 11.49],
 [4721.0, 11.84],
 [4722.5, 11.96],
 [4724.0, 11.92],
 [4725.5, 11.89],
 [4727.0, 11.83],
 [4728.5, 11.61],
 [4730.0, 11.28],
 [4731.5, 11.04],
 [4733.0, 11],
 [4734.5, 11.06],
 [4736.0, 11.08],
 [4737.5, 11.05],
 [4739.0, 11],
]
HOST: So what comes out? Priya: 1.1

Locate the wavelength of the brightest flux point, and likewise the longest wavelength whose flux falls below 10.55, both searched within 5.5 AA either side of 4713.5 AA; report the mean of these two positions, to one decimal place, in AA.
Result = 4716.5 AA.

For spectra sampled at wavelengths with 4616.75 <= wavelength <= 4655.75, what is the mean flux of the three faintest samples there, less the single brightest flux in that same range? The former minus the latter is -2.1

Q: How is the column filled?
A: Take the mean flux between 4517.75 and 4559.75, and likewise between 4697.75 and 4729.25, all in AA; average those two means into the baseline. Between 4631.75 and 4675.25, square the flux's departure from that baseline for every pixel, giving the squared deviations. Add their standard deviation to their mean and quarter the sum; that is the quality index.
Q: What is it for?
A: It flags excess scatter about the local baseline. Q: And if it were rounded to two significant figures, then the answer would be 0.19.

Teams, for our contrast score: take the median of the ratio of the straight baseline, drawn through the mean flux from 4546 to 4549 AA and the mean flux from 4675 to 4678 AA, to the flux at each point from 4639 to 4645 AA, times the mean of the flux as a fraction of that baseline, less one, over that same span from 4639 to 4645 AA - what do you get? -0.02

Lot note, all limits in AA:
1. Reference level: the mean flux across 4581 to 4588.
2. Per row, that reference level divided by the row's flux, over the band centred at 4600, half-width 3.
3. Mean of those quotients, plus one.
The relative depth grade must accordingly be 1.97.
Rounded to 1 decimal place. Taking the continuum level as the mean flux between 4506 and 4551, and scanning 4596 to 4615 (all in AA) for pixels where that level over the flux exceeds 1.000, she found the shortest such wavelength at 4596.5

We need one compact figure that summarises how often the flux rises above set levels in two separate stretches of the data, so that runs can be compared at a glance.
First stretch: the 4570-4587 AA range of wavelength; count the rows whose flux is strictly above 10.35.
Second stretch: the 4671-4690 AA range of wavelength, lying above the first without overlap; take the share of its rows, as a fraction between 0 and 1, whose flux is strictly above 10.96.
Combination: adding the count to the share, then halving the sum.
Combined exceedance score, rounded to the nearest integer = 4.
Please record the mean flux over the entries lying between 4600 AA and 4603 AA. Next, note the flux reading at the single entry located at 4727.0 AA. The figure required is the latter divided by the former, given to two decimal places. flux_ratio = 1.18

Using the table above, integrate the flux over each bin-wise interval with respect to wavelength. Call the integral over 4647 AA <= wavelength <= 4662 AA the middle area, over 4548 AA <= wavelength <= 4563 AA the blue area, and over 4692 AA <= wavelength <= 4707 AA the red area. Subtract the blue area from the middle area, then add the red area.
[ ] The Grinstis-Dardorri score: 166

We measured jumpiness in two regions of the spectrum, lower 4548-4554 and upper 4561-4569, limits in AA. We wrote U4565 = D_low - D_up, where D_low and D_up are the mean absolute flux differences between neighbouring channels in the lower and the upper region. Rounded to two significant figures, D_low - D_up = -0.053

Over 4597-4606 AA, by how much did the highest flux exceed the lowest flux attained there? 0.16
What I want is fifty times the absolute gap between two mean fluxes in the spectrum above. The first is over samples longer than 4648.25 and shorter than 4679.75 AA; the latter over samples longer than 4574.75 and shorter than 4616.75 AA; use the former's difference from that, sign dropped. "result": 49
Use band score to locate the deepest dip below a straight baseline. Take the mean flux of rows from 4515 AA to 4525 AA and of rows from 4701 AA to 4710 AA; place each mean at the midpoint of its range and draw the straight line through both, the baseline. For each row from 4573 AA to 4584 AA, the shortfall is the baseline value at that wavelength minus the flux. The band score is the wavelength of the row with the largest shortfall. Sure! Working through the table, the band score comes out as 4583.0 AA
